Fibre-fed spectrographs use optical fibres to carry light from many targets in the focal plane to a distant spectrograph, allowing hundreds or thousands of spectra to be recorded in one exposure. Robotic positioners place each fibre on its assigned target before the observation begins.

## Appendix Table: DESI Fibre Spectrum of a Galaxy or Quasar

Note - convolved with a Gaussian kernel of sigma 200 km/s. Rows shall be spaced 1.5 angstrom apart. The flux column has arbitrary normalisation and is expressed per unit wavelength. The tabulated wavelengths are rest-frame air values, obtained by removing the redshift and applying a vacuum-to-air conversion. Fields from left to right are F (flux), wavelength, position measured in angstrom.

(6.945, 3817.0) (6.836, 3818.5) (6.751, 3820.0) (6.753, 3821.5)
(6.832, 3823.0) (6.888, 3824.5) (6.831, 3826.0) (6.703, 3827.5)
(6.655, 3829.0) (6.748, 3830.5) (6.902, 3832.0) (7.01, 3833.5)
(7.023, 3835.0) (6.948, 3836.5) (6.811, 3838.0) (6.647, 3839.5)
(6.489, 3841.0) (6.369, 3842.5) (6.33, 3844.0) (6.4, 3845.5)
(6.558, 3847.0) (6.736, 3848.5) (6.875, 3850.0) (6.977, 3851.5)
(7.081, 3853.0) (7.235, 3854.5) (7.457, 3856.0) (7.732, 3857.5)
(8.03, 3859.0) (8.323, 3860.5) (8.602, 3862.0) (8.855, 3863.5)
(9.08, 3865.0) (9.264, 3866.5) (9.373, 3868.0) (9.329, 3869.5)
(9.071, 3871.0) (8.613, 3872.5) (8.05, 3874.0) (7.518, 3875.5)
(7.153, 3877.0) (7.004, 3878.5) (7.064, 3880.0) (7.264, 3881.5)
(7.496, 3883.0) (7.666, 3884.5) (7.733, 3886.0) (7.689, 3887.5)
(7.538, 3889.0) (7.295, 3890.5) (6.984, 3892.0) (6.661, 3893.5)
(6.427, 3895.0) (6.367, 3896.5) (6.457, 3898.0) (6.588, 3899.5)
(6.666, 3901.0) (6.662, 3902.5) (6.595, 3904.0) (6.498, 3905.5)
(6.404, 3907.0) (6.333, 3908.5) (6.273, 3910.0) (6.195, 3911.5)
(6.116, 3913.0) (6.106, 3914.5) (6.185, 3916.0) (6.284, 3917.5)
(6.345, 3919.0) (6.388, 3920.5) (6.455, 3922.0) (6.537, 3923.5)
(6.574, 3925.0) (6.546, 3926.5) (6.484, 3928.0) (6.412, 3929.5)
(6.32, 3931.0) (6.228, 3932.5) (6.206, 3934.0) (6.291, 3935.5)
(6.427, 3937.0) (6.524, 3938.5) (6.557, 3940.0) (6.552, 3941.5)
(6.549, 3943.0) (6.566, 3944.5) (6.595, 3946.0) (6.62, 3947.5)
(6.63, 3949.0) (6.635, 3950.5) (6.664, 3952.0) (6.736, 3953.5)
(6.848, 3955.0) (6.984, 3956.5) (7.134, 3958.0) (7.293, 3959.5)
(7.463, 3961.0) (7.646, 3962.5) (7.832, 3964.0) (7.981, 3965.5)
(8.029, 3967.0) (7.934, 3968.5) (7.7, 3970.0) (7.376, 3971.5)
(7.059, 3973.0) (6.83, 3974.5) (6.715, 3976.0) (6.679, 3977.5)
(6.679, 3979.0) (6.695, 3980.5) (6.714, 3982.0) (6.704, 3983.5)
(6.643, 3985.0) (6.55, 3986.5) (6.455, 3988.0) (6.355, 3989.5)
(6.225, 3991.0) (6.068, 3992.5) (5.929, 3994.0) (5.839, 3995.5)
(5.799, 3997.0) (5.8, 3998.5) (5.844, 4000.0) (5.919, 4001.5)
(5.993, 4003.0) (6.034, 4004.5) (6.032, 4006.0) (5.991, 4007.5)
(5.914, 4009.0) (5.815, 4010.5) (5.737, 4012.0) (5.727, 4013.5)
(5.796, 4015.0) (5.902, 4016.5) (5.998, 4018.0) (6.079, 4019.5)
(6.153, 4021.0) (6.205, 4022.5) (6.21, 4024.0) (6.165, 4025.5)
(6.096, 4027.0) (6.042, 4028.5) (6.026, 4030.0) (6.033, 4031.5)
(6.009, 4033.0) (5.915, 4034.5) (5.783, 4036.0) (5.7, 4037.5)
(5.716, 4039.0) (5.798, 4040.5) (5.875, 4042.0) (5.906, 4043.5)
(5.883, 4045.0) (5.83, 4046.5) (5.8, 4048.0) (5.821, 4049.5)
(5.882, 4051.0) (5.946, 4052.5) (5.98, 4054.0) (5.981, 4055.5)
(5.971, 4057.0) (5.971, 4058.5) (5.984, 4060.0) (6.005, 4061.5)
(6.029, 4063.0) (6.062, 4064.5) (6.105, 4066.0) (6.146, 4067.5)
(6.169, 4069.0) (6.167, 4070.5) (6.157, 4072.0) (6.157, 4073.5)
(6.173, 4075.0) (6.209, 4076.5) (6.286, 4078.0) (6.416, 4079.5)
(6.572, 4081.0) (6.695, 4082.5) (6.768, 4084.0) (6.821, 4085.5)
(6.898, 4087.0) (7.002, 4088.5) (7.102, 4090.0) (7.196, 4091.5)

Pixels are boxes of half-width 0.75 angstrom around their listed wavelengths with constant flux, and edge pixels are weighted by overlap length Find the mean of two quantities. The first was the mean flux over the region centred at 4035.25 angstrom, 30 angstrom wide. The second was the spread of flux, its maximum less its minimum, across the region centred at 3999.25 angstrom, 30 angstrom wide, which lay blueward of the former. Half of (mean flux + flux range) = 3.43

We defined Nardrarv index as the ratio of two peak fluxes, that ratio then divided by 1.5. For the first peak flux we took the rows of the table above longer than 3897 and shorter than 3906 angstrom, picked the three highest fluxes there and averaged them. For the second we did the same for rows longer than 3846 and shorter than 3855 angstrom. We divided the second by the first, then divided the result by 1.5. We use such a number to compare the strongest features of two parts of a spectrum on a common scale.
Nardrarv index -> 0.71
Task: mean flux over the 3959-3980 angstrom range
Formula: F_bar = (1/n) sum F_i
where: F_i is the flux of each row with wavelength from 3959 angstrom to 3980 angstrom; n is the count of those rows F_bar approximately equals 7.4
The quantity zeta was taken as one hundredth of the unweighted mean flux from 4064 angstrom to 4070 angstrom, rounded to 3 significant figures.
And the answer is 0.0612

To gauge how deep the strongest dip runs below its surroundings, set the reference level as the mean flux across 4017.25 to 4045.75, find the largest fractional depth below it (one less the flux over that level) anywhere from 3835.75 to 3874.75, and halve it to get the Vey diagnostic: -0.029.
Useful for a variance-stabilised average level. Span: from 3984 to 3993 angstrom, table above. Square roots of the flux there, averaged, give 2.53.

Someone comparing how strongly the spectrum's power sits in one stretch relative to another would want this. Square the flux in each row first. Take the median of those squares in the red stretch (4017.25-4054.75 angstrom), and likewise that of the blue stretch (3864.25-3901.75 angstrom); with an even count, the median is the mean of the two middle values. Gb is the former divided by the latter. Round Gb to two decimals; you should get 0.63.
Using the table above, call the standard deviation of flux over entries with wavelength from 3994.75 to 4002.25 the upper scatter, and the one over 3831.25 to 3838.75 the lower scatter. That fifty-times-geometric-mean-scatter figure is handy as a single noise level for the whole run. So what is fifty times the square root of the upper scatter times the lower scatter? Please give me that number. 3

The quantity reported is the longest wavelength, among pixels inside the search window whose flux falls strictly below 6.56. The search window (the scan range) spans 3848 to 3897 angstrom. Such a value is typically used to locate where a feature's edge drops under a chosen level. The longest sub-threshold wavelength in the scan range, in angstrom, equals 3896.5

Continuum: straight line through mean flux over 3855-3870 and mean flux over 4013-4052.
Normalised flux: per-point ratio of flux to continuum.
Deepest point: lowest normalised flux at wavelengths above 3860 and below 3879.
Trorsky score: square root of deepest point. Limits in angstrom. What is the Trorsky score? 0.92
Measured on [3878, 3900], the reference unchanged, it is 0.89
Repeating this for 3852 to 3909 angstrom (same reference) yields 0.89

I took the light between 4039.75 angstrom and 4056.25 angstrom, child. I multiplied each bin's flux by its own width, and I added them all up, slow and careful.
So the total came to 97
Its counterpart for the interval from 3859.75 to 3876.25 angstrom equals 144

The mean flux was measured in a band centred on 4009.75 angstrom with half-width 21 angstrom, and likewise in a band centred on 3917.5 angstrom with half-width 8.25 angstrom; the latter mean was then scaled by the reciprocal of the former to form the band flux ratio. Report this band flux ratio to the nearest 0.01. 1.05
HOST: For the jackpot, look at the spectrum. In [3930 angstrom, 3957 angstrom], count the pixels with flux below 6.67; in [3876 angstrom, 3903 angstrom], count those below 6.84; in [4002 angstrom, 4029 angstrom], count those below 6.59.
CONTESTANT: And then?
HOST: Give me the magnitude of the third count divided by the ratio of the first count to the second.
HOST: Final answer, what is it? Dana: 8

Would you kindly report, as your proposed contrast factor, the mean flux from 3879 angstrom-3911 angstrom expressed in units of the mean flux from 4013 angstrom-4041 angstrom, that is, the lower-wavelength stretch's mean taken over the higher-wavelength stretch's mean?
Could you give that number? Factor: 1.15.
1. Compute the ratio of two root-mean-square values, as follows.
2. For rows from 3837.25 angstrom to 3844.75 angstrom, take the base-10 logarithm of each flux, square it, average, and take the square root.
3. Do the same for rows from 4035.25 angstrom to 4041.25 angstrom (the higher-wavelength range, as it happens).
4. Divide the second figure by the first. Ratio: 0.93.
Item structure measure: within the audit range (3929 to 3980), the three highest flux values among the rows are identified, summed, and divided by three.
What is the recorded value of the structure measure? 8.0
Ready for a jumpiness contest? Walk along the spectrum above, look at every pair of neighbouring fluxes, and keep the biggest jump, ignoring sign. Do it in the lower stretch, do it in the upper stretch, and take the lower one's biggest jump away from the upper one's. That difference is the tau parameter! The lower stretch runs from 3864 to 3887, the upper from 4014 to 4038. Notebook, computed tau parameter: -0.43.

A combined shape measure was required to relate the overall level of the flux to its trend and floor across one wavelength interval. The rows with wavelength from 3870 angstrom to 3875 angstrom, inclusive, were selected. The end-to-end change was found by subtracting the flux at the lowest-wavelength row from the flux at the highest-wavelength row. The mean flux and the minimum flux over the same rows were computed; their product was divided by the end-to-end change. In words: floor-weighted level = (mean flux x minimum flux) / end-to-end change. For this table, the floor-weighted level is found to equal -68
